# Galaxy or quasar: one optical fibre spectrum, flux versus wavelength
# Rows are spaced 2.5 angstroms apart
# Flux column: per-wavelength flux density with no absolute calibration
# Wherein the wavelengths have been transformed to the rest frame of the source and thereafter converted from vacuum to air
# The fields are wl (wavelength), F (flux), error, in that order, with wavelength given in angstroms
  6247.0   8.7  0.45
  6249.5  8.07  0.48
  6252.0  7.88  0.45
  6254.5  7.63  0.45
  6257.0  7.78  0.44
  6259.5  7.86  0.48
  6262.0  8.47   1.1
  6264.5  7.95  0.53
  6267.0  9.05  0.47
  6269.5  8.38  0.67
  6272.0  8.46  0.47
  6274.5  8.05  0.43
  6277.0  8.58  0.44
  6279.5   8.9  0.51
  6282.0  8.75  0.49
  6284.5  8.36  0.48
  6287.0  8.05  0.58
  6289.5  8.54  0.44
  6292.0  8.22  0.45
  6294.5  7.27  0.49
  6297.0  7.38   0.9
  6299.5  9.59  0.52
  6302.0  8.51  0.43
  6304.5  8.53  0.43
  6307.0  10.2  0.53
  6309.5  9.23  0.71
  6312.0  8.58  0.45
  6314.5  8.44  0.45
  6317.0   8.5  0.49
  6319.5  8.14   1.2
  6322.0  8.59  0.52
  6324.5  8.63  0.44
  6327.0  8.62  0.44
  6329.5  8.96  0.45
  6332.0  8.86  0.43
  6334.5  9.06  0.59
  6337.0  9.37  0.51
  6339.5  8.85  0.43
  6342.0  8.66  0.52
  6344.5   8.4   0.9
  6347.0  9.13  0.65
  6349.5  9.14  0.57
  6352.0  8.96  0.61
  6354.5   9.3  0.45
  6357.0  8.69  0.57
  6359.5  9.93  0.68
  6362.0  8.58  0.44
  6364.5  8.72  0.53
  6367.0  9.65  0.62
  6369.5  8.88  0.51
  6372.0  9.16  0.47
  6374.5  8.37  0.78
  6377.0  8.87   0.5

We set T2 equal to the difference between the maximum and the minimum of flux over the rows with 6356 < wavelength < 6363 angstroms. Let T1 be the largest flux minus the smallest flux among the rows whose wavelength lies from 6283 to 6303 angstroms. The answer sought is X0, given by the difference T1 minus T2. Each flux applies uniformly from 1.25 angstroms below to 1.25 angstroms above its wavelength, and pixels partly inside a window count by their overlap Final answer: 1.0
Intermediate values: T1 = 2.32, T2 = 1.35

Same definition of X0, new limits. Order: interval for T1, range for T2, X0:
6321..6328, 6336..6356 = -0.9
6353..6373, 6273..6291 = 0.5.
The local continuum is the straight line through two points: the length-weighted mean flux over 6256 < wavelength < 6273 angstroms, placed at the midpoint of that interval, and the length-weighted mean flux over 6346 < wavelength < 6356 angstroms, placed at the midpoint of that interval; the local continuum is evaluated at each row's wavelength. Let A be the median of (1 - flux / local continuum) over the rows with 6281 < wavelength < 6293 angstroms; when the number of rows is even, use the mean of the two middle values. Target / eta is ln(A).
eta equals -4.3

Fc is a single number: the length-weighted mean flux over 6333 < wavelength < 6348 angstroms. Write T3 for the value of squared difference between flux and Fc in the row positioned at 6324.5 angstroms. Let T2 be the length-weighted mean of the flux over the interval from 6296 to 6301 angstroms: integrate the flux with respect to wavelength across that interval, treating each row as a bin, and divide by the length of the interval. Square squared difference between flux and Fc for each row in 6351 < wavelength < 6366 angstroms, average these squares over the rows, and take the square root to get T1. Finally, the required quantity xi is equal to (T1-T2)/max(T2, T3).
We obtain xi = -0.95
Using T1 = 0.43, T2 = 8.5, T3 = 0.077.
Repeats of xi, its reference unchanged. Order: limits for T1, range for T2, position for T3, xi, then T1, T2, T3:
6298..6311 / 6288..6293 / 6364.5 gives -0.91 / 0.78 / 8.4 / 0.035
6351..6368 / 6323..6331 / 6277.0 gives -0.95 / 0.45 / 8.7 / 0.107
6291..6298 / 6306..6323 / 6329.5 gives -0.76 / 2.07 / 8.8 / 0.003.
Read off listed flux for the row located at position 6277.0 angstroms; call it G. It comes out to 8.58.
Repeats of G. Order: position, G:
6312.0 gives 8.58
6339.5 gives 8.85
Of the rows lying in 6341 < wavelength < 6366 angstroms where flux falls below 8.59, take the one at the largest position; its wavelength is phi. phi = 6362.0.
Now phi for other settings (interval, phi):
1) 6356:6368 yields 6362.0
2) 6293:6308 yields 6304.5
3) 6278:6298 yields 6297.0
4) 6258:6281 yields 6277.0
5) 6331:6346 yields 6344.5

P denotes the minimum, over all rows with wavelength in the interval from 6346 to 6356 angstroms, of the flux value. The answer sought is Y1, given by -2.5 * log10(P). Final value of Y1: -2.38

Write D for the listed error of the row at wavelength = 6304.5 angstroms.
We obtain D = 0.43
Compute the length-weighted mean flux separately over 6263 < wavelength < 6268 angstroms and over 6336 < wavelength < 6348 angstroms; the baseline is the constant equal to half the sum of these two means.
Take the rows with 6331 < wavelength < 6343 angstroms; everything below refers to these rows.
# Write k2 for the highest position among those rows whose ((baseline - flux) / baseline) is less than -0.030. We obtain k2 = 6337.0 angstroms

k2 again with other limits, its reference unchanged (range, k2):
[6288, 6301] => 6299.5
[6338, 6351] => 6349.5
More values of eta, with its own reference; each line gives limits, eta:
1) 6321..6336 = -4.0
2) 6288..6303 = -3.6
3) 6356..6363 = -2.9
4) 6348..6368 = -4.9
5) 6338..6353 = -4.0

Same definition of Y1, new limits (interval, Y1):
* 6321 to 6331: -2.33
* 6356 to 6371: -2.33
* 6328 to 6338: -2.37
